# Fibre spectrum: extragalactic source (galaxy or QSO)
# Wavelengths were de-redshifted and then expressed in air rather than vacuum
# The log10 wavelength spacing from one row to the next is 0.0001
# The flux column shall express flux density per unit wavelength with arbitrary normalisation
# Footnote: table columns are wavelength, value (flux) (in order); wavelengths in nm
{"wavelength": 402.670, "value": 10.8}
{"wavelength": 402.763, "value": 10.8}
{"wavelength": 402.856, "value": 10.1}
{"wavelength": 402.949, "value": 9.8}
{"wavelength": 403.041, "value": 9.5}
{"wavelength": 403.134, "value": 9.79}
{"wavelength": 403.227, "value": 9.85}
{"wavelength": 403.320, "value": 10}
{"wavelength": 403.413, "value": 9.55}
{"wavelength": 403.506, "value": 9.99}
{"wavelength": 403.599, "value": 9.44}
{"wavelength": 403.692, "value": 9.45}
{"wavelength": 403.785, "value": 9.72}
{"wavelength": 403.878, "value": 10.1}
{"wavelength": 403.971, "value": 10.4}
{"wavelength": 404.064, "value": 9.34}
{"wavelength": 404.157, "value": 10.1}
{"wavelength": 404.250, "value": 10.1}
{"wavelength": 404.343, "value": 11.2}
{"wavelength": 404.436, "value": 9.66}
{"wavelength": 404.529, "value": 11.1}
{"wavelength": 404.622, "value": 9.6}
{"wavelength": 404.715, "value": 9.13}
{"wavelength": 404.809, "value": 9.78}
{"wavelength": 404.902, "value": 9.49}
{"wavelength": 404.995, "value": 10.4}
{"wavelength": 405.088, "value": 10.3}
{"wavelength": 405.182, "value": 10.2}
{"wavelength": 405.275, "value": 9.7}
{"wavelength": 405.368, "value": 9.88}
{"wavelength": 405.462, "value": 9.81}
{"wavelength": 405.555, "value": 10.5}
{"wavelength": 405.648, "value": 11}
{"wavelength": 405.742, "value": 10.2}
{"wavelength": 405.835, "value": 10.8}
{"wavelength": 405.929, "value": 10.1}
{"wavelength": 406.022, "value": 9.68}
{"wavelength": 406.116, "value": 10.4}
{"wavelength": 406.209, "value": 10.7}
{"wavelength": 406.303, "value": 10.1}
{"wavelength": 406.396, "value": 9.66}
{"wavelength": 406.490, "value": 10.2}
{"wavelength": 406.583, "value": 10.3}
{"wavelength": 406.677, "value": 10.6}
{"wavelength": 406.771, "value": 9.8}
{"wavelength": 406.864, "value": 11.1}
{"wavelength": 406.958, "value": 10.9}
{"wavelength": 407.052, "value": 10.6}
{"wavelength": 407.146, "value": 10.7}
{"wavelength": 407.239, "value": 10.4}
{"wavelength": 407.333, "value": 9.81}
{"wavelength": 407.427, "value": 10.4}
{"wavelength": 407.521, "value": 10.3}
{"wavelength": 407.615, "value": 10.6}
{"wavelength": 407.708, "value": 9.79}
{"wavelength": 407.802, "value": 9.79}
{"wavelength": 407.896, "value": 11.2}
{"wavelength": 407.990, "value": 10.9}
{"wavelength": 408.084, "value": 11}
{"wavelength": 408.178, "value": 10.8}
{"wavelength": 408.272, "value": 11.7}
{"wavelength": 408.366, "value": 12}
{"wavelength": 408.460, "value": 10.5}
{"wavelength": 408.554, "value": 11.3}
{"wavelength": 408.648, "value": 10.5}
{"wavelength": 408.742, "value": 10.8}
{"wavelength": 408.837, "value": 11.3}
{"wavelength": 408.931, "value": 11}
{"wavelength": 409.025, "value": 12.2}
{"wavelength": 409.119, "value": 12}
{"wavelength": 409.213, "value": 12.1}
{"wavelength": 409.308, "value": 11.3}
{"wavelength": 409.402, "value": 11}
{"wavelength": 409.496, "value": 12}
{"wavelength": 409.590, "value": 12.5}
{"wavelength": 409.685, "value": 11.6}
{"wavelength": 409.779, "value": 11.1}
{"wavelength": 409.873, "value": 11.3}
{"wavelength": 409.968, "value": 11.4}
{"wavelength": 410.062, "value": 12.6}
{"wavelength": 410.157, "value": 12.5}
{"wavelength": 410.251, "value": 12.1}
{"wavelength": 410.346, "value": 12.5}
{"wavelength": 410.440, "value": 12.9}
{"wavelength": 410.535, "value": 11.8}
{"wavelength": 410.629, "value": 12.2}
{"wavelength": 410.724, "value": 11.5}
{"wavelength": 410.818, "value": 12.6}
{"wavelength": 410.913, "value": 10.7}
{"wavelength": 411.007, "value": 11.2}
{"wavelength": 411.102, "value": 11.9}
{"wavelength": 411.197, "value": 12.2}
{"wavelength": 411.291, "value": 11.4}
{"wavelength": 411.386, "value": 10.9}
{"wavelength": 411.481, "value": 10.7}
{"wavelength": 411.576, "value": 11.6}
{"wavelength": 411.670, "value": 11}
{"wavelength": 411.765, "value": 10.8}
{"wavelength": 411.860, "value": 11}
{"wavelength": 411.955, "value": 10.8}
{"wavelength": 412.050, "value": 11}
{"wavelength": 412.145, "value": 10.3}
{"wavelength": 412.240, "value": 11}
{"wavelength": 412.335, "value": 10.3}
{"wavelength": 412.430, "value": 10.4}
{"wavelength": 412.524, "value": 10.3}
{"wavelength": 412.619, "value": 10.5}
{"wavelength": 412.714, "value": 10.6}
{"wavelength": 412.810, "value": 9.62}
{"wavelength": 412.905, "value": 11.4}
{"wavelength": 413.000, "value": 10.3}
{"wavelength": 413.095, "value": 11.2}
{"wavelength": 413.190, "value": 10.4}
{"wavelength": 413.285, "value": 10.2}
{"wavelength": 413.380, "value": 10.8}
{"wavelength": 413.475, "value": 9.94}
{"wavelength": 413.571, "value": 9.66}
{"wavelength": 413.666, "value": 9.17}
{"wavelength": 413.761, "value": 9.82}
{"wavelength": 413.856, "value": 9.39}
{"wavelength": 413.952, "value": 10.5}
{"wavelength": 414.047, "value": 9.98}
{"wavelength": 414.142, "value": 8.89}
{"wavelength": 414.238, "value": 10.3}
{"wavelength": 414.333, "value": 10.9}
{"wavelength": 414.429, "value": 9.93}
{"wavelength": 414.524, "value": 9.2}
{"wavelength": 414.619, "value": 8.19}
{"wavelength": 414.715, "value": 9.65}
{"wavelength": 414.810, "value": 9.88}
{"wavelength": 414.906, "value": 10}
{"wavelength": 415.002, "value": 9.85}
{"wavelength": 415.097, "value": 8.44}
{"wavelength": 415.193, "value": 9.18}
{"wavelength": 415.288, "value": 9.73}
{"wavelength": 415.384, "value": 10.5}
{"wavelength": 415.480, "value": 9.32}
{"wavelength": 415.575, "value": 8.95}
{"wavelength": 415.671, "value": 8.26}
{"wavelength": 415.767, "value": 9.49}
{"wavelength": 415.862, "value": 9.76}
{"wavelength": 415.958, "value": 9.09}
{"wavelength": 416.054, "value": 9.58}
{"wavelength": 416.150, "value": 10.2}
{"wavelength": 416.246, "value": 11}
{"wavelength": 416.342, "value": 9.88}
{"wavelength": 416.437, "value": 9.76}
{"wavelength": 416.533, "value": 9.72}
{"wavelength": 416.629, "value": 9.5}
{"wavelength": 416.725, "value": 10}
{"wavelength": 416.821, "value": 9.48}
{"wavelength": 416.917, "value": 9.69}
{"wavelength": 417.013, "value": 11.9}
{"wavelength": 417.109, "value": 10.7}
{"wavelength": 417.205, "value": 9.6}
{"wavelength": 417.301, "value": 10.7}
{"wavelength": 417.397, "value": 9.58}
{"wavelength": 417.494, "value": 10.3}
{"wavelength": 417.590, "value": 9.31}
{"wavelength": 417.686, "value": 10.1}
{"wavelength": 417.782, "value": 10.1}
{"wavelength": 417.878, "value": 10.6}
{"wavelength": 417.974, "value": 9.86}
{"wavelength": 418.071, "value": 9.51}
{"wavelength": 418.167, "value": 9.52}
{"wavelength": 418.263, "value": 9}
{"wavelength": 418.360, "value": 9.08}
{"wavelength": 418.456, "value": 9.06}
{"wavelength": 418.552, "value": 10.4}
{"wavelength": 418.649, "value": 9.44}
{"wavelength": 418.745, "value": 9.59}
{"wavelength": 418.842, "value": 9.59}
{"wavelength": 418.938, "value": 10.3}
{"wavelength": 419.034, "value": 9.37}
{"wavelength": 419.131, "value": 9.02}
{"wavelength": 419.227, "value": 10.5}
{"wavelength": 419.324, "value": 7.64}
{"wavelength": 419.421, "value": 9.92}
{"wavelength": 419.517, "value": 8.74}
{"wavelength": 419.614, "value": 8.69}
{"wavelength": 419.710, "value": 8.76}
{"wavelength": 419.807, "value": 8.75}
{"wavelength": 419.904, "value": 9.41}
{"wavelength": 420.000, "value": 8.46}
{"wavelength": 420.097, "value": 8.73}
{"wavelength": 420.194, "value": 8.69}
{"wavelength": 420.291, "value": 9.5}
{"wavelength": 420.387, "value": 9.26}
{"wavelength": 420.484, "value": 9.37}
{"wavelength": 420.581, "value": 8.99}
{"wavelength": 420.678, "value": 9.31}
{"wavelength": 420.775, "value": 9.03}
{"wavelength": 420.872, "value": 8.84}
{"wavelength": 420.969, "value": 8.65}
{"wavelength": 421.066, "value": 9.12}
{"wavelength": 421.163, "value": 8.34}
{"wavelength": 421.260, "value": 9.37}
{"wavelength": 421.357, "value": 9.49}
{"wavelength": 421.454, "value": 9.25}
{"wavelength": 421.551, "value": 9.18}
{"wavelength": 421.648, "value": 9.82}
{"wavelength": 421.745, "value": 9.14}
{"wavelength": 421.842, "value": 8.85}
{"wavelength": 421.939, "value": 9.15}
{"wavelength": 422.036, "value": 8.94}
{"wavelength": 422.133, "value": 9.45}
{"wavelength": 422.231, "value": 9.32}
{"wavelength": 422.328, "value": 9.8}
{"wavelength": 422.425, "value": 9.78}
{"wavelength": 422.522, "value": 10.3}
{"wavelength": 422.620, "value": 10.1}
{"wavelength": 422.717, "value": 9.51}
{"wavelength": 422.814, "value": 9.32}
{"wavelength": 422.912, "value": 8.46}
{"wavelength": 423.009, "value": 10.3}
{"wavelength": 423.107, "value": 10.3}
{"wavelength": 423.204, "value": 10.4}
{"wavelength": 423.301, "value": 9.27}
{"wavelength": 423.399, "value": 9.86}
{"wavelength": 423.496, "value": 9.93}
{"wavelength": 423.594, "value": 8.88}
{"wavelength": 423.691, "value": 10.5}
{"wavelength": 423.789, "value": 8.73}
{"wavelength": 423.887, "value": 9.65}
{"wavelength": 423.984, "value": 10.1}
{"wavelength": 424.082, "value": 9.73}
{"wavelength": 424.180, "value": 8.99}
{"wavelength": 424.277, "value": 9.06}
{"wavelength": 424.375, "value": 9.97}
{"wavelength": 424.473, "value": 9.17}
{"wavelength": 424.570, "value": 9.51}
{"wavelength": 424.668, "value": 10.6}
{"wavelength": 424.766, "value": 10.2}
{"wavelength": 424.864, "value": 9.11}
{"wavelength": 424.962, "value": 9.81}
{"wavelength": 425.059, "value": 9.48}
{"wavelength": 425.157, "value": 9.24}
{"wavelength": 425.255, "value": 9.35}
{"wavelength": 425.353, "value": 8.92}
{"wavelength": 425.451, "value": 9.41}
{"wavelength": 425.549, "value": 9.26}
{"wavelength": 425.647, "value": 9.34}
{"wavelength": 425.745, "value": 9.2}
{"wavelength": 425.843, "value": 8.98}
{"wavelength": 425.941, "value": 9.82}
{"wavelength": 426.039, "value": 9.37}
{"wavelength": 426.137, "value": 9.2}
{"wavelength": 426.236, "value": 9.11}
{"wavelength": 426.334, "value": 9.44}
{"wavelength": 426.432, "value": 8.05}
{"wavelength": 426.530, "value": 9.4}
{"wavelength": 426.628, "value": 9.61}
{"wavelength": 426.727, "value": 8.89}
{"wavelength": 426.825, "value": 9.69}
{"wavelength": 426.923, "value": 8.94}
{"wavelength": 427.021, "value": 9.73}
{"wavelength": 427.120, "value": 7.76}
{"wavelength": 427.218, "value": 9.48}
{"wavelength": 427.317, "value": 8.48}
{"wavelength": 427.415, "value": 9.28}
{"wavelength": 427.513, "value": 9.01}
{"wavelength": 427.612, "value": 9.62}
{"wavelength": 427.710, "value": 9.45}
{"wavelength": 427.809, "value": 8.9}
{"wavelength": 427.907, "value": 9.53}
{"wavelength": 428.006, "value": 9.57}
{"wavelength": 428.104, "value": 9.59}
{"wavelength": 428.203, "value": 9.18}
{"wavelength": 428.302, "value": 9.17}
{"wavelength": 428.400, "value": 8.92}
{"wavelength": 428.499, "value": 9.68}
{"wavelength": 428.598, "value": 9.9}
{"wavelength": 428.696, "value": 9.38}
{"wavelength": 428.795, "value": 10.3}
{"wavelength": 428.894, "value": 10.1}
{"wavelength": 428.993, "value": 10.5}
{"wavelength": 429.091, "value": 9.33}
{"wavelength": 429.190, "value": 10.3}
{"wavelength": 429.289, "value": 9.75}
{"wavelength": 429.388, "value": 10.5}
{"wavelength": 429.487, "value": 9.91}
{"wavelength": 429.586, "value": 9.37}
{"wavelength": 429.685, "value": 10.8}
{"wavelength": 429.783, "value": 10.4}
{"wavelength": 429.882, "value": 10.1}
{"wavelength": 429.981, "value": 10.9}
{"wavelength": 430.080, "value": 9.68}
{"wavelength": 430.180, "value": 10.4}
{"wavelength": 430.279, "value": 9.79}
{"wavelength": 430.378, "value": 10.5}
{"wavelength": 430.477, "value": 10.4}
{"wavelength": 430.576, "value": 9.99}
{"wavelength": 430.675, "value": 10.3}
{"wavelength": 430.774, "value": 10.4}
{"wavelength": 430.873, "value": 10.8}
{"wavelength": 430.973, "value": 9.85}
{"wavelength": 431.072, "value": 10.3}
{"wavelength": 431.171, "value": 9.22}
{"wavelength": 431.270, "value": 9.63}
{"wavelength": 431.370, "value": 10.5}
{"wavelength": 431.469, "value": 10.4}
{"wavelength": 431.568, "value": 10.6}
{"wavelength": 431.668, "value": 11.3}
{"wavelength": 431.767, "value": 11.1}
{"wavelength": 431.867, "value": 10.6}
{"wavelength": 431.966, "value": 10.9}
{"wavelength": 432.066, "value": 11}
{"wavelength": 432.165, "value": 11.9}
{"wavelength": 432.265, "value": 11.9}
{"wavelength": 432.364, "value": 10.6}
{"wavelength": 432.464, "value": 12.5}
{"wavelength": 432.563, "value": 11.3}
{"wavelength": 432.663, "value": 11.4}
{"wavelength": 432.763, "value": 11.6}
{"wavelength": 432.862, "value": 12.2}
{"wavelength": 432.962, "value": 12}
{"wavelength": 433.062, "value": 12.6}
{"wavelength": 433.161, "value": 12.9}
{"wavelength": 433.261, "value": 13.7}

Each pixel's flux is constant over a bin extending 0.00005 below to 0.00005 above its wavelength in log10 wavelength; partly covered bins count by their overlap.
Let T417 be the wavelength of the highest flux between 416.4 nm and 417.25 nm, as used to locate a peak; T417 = 417.013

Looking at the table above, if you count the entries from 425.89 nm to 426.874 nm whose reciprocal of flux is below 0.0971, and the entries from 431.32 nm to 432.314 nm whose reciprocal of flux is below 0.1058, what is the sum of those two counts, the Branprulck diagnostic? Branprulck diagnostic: 10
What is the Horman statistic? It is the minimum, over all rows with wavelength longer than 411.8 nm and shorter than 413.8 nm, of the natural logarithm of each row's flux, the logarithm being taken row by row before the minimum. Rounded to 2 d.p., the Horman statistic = 2.22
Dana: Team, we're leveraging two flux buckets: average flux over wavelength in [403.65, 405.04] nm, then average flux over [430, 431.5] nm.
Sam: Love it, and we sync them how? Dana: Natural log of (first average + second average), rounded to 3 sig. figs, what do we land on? 3.00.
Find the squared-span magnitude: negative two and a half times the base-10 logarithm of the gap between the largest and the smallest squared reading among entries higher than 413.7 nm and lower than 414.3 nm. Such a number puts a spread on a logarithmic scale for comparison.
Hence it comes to -3.7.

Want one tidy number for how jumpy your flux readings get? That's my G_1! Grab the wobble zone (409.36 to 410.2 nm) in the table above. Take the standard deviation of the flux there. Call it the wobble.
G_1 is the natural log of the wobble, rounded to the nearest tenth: -0.5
